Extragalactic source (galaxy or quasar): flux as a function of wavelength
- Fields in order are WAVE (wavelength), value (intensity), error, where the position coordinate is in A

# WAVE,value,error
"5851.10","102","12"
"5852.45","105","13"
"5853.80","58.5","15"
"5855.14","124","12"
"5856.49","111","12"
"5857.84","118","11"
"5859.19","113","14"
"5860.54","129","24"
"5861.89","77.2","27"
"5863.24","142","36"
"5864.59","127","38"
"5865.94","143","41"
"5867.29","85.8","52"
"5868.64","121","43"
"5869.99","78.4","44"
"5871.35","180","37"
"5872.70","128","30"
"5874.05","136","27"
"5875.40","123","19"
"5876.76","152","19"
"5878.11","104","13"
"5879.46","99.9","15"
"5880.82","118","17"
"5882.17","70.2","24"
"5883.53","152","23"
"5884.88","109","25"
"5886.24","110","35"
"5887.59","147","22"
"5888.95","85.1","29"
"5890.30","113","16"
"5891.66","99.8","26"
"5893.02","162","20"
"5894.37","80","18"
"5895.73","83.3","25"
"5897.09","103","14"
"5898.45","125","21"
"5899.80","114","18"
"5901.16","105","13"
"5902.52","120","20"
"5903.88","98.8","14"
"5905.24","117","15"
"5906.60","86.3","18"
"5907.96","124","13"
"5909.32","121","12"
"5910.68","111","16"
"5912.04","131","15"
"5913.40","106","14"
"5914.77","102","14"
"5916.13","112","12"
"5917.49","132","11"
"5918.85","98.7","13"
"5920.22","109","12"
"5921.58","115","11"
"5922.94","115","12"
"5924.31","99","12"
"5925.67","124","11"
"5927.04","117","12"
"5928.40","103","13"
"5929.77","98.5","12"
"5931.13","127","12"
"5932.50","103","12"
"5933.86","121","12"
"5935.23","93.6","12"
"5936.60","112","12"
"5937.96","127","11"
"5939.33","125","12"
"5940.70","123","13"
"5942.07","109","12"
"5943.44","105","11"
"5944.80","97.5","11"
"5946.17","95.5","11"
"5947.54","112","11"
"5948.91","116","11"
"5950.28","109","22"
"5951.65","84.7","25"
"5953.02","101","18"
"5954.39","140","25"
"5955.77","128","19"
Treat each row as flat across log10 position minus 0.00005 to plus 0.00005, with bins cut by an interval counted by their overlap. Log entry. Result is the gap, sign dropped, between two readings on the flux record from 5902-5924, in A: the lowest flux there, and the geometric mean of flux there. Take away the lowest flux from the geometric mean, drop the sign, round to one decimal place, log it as 25.5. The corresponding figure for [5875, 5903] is 40.4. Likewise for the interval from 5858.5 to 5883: 44.6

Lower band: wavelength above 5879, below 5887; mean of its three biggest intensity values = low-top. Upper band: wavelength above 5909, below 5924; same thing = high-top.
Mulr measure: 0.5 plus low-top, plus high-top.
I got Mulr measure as 255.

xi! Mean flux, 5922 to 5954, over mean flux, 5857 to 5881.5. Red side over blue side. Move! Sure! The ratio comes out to 0.91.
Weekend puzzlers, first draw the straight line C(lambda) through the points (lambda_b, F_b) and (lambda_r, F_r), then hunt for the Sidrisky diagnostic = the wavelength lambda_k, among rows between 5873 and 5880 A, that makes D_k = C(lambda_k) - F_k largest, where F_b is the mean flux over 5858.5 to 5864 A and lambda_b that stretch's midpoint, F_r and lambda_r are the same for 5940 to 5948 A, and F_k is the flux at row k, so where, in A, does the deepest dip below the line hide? 5879.46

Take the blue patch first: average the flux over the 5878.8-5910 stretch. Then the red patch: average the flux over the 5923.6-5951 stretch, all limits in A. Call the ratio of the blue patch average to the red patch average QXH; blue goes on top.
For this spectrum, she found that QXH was 1.00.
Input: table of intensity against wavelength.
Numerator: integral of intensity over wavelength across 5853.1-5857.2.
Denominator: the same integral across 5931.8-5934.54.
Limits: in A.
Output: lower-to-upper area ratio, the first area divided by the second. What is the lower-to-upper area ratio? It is 1.3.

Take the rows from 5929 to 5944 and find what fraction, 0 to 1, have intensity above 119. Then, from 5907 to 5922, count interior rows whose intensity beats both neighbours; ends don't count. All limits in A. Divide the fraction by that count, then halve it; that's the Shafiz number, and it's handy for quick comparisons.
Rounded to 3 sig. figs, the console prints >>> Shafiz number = 0.114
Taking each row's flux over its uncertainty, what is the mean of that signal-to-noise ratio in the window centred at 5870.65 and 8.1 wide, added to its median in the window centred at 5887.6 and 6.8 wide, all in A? 7.8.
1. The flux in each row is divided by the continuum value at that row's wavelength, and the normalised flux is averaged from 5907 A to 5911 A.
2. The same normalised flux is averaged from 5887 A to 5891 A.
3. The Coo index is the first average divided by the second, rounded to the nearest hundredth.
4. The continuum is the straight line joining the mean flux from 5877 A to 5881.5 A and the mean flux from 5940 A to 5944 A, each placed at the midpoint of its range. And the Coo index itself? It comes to 1.02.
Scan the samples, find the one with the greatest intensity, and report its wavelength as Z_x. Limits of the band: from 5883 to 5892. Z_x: 5883.53 A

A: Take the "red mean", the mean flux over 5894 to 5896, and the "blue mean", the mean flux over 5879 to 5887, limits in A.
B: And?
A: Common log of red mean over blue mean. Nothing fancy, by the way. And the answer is -0.13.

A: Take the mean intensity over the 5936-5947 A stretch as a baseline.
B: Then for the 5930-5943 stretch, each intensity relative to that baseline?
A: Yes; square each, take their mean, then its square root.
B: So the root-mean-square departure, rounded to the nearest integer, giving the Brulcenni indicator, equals 12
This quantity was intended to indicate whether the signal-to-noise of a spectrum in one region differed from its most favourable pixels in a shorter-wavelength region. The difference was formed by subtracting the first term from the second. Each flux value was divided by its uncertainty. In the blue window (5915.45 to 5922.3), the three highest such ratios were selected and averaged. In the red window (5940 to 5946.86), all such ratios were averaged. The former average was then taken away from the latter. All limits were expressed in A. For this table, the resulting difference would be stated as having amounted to -1.5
